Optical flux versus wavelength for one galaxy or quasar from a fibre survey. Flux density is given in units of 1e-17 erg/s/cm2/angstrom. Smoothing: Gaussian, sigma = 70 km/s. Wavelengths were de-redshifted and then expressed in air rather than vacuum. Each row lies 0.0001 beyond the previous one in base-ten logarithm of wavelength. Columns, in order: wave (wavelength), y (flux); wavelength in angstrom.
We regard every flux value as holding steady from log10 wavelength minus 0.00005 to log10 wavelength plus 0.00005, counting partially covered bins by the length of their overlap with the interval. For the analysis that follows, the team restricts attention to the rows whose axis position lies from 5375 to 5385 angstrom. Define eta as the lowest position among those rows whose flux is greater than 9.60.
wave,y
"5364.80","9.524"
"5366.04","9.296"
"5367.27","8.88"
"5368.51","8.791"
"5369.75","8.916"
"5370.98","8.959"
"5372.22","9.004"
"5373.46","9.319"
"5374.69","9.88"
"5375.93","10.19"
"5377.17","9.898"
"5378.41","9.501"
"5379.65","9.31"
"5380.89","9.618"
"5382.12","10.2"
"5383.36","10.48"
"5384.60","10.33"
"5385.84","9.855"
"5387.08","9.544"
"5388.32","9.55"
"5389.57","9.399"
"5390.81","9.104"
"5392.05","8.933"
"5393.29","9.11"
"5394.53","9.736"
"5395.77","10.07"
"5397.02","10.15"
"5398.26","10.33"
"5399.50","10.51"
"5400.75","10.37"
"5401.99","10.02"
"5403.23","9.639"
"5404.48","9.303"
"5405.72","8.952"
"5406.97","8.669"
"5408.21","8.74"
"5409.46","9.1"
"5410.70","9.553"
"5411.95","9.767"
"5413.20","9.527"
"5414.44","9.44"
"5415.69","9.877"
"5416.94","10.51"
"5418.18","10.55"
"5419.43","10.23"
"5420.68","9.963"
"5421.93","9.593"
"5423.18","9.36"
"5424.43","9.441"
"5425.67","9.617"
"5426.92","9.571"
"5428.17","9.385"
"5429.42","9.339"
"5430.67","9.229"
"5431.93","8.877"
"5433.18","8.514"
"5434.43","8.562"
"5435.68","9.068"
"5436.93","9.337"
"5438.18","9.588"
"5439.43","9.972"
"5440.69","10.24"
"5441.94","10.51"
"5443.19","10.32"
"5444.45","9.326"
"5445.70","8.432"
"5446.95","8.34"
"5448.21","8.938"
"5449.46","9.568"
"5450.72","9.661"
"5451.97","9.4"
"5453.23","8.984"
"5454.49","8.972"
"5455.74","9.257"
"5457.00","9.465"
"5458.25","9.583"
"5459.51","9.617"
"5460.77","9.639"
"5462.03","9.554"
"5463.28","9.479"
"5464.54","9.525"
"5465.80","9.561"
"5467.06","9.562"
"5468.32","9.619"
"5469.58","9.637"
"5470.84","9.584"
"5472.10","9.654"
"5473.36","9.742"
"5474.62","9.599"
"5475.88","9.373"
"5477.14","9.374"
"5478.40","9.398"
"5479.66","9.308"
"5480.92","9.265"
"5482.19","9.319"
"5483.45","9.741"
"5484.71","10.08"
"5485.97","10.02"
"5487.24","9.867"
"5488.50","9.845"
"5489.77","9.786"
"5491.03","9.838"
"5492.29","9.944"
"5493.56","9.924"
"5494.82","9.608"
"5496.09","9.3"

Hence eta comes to 5375.93 angstrom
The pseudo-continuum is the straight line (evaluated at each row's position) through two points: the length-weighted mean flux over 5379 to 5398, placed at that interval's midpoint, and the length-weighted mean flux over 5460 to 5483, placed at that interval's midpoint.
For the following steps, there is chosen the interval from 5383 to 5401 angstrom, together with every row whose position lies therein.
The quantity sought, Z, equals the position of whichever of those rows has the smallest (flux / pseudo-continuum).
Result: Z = 5392.05 angstrom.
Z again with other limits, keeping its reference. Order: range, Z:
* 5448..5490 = 5448.21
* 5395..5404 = 5403.23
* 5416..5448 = 5446.95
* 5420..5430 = 5429.42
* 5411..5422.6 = 5414.44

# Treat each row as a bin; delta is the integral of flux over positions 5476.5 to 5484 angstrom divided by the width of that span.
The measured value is 9.4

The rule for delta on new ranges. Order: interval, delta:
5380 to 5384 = 10.1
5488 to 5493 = 9.8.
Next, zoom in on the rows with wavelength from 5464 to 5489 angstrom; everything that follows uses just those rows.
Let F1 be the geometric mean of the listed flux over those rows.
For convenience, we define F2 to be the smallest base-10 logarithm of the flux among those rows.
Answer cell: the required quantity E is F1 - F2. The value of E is 8.63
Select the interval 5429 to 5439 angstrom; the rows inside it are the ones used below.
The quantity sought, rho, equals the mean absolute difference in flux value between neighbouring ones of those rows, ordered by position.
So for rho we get 0.27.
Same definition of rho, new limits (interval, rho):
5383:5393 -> 0.22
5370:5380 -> 0.30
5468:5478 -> 0.09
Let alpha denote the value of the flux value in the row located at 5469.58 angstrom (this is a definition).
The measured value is 9.637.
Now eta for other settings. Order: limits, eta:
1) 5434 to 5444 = 5439.43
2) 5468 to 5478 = 5468.32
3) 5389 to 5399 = 5394.53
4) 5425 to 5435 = 5425.67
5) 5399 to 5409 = 5399.50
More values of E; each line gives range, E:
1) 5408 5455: 8.52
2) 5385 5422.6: 8.72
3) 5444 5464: 8.33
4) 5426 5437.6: 8.16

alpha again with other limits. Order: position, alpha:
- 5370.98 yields 8.959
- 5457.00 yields 9.465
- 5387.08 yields 9.544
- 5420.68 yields 9.963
